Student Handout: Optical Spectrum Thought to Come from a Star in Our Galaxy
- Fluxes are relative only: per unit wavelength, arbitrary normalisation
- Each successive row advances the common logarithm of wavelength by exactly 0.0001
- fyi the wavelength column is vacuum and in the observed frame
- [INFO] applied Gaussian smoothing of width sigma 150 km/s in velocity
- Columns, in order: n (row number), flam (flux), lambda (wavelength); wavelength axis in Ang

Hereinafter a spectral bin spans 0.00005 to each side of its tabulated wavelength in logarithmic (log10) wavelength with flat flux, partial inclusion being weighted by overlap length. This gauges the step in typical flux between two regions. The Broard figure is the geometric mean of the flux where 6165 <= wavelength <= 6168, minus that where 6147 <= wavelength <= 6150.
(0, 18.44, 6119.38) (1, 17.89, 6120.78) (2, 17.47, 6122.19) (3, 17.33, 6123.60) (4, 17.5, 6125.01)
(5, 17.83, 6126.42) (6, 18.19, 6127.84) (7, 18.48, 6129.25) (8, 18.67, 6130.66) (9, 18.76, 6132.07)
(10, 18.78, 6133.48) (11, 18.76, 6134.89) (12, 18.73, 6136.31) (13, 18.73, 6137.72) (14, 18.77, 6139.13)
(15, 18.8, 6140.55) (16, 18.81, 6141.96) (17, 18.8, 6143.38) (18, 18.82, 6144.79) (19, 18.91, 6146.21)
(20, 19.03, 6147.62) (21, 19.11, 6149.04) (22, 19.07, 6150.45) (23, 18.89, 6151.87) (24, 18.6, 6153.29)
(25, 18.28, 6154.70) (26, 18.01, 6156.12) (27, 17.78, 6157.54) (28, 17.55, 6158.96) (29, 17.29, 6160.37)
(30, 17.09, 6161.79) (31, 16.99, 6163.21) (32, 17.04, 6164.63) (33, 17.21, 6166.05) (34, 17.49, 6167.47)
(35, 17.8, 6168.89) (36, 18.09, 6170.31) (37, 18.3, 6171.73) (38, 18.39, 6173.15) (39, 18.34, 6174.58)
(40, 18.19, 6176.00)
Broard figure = -1.7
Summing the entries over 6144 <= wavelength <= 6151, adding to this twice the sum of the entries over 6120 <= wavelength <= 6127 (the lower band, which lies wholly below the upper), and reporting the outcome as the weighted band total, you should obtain 271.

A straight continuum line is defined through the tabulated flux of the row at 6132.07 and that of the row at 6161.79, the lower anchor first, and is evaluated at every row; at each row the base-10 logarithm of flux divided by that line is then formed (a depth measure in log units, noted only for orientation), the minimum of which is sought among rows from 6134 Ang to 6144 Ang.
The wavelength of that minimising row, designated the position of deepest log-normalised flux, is 6134.89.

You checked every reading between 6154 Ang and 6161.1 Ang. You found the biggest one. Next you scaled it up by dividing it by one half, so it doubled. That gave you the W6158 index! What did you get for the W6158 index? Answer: 36.6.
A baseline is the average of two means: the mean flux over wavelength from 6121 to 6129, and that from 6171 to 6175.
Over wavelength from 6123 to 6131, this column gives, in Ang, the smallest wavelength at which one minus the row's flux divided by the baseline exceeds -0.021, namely 6123.60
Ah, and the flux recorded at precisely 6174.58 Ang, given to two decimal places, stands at 18.34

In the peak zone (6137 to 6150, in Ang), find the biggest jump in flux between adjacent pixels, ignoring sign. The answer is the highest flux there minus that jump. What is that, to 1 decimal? 19.0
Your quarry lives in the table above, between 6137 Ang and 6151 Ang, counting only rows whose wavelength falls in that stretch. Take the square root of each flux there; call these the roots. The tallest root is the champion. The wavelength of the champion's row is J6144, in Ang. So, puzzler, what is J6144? 6149.04 Ang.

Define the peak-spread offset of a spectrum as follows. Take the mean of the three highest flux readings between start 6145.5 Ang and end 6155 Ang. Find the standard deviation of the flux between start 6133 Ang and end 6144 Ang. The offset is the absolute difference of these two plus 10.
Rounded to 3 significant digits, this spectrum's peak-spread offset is 29.0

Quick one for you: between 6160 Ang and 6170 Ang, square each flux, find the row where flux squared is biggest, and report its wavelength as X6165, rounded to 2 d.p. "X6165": 6168.89 Ang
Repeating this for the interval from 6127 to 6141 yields 6140.55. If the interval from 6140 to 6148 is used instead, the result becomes 6147.62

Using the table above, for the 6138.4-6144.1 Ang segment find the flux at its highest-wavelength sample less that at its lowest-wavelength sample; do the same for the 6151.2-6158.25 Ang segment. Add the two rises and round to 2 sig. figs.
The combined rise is -1.1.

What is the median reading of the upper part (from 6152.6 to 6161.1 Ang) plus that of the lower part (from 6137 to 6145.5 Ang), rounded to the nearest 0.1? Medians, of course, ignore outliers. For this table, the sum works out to 36.7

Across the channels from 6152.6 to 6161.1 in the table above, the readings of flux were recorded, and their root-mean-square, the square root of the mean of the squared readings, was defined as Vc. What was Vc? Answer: 17.9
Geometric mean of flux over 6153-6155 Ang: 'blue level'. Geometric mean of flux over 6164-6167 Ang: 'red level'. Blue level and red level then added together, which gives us 35.6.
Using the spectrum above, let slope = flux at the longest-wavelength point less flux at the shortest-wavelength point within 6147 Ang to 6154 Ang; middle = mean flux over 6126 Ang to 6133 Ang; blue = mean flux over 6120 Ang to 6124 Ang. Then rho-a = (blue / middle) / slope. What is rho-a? -2.2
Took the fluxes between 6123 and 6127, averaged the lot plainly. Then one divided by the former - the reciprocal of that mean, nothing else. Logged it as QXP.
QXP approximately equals 0.057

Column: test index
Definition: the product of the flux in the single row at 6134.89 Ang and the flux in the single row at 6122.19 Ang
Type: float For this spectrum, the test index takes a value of 328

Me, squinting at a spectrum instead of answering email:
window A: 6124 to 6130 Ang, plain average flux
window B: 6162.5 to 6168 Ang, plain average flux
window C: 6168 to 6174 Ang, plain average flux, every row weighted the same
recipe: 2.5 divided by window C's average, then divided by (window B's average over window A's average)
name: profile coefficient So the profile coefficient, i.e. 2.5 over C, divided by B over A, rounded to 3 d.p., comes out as 0.144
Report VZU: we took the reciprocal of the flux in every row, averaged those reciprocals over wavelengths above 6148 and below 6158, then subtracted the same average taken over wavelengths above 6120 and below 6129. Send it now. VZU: -0.0025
